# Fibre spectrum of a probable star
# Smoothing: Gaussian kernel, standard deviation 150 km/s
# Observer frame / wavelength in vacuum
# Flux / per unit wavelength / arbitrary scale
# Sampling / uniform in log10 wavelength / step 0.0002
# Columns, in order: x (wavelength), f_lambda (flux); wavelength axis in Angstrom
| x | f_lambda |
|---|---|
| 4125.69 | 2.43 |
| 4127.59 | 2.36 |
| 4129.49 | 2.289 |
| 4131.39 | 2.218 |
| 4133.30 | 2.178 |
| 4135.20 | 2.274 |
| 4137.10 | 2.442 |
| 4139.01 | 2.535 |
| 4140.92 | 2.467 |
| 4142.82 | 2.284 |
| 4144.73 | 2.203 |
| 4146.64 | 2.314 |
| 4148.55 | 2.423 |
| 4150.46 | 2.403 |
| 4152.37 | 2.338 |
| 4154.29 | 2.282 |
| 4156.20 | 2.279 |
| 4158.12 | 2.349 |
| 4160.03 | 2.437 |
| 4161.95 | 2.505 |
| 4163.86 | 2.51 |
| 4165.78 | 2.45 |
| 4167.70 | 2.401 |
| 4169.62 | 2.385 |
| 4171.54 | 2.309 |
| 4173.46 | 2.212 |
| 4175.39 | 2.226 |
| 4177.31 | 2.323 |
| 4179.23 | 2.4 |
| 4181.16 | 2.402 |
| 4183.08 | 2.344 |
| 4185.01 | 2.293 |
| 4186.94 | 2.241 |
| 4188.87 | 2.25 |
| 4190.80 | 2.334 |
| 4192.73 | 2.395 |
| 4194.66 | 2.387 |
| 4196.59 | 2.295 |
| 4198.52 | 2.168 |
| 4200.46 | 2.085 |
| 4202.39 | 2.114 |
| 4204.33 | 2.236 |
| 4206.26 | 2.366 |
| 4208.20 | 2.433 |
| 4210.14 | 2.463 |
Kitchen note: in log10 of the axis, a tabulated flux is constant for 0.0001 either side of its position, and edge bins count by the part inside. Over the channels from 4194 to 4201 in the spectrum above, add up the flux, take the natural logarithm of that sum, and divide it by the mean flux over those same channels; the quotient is 0.980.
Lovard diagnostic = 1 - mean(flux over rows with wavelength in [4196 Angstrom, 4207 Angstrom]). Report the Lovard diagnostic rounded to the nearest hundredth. -1.21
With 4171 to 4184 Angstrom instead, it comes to -1.32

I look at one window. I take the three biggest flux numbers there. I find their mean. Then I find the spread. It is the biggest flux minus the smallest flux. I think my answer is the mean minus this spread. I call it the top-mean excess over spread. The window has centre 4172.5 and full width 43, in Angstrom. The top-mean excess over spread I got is 2.19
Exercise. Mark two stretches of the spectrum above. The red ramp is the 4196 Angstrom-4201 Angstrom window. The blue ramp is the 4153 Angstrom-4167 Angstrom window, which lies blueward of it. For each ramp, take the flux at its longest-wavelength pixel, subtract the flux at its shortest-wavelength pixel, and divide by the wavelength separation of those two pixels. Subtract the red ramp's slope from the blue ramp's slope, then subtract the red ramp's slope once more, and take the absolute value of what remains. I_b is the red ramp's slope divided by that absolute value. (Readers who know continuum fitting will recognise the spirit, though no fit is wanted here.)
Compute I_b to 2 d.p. -0.44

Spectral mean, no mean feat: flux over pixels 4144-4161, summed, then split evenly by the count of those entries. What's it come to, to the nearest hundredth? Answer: 2.34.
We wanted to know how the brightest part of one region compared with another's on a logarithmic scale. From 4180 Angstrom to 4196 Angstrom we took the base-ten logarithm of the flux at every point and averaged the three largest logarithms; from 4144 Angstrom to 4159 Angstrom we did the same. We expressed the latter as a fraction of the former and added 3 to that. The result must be 3.998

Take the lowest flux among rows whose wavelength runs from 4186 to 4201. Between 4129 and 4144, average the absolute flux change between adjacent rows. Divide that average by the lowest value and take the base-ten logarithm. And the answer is -1.31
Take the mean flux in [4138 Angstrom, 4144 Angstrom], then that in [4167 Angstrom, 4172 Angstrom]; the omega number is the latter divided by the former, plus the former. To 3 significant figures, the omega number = 3.40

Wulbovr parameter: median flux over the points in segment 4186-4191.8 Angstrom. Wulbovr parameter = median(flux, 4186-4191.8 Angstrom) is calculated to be 2.25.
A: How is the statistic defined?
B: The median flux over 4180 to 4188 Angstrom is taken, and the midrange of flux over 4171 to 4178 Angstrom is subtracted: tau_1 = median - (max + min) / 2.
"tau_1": 0.05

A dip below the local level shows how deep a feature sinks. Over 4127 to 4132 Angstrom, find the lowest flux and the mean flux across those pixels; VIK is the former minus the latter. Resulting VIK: -0.07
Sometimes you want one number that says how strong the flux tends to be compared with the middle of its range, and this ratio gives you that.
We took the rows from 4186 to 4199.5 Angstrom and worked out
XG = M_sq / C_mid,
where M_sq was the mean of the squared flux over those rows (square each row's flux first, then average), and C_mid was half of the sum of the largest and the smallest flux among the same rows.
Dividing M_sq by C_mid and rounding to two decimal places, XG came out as 2.31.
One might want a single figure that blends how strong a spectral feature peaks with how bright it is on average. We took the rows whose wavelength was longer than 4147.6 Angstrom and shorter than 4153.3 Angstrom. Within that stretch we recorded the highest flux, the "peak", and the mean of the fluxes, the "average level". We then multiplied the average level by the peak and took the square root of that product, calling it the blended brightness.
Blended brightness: 2.41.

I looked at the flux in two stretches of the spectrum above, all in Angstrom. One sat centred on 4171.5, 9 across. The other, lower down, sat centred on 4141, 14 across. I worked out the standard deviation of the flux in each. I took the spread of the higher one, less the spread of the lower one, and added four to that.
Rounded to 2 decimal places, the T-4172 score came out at 3.97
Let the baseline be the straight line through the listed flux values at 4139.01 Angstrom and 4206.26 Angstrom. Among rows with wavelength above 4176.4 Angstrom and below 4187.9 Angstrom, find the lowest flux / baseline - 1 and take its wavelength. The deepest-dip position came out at 4186.94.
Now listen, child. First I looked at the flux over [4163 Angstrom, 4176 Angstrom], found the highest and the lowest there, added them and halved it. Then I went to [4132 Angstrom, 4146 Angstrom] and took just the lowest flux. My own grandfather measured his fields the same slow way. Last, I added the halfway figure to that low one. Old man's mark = 4.54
